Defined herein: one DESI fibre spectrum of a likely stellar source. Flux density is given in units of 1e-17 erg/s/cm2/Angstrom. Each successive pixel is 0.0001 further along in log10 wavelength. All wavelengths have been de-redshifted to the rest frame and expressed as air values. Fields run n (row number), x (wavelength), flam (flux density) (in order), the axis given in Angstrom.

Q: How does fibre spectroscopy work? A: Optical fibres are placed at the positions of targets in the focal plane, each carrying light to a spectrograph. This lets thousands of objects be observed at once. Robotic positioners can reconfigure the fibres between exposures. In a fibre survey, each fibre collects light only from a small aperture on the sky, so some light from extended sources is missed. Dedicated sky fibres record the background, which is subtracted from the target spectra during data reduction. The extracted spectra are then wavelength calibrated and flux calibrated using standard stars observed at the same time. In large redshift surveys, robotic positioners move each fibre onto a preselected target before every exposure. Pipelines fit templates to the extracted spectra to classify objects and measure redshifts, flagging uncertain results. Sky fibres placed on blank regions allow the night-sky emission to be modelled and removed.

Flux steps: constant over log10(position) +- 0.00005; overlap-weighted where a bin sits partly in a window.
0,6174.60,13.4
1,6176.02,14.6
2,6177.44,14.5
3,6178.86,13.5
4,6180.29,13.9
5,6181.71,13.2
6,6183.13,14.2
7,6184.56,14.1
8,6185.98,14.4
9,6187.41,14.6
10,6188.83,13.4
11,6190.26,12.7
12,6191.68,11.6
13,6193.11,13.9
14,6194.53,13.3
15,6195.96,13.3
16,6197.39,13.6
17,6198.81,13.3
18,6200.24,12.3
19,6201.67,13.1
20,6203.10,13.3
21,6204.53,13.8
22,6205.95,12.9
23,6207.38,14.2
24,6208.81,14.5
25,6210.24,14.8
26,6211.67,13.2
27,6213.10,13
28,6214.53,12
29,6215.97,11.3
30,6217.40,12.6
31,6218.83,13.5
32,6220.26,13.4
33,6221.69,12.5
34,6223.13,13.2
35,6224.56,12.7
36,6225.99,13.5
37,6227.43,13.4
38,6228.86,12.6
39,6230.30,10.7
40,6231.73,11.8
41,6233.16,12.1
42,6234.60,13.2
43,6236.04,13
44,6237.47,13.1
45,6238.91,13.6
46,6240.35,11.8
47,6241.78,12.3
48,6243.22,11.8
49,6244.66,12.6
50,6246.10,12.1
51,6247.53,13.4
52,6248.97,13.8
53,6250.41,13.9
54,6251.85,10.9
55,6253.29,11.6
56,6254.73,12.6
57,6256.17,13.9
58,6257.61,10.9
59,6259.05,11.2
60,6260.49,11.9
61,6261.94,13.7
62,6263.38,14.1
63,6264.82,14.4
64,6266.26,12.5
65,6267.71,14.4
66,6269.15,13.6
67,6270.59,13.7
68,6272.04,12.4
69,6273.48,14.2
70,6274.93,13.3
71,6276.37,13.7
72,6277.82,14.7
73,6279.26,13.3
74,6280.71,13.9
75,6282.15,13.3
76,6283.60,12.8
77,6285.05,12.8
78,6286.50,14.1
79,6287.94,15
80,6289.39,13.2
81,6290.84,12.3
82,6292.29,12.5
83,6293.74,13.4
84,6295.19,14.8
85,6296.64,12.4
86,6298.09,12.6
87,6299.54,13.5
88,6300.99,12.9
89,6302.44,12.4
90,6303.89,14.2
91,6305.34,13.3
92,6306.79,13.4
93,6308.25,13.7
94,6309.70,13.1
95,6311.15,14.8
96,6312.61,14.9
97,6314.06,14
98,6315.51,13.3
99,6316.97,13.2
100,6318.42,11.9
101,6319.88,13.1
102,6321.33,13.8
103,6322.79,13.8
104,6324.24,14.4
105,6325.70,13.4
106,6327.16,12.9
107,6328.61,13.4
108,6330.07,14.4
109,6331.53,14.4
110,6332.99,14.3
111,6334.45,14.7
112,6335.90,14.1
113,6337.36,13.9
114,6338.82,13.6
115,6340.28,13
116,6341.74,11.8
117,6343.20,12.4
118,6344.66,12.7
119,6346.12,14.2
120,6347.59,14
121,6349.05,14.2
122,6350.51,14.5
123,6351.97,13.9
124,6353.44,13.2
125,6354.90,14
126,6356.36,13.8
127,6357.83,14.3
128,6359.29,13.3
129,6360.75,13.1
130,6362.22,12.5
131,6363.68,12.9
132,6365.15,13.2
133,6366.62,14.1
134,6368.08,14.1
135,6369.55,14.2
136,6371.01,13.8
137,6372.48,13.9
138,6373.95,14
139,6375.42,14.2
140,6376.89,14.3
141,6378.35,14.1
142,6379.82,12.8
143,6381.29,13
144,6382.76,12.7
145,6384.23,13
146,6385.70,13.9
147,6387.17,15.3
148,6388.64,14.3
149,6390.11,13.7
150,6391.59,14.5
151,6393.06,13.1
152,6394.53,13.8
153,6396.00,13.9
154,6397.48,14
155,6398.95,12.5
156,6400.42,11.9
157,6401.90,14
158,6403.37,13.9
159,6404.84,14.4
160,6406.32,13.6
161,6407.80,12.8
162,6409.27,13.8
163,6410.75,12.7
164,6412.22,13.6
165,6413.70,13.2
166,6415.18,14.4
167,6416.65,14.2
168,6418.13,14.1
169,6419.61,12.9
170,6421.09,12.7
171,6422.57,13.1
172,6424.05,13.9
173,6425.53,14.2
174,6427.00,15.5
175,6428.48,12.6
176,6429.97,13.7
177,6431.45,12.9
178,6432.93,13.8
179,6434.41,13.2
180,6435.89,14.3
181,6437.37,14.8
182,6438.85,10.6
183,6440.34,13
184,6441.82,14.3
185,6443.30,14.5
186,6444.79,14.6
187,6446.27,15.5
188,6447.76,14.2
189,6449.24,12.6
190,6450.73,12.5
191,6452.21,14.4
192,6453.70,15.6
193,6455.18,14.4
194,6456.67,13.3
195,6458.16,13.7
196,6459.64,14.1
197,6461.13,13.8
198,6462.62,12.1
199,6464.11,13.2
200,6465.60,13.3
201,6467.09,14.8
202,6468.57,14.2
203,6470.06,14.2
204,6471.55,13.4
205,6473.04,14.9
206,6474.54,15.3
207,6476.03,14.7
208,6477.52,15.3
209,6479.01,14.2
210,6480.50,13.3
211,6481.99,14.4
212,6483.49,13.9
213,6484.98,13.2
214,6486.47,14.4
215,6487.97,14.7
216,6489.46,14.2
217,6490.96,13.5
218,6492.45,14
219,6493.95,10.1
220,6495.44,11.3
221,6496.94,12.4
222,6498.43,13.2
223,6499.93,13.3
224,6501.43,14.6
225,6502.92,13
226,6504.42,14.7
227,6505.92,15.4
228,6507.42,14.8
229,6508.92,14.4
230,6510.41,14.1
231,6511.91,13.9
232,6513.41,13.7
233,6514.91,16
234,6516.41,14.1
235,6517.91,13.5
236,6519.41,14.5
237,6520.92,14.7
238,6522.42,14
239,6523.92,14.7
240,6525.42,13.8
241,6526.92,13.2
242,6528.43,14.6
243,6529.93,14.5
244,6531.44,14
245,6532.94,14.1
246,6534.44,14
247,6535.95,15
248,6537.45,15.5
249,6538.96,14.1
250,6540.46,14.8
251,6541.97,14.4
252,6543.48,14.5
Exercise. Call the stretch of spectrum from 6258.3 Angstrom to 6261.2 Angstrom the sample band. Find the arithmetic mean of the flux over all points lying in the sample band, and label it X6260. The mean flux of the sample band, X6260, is 11.6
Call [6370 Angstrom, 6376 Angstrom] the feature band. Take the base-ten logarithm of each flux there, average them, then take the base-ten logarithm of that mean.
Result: 0.0589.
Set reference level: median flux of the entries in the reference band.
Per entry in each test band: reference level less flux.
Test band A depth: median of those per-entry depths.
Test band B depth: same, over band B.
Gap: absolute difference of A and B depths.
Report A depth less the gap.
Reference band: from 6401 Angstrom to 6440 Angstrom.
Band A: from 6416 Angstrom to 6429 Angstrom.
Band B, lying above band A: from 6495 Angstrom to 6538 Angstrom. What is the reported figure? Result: -0.35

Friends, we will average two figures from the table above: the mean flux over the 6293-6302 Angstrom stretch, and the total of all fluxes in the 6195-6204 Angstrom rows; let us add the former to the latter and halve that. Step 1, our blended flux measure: 46.1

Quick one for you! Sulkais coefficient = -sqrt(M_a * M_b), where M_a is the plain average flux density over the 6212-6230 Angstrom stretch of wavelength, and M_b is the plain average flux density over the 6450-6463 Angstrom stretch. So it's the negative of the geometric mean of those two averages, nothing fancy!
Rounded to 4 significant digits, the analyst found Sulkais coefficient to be -13.28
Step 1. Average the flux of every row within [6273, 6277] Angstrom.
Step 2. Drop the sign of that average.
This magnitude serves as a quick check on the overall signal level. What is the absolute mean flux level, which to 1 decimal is 13.7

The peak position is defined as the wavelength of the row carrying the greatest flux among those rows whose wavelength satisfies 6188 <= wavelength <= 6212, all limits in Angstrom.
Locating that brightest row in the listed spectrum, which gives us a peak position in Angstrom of 6210.24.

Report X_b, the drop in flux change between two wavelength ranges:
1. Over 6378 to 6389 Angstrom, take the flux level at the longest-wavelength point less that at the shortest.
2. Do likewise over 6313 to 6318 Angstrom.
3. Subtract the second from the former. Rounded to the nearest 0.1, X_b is 1.0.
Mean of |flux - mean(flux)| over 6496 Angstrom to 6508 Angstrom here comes 0.95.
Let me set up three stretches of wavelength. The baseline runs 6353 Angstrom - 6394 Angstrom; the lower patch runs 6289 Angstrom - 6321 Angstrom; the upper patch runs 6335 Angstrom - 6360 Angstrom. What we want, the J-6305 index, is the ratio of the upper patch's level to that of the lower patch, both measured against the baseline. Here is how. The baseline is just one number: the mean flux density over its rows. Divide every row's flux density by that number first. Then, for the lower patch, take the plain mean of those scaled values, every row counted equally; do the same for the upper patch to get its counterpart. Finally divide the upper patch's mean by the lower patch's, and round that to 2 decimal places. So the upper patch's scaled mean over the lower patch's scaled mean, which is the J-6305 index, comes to 1.02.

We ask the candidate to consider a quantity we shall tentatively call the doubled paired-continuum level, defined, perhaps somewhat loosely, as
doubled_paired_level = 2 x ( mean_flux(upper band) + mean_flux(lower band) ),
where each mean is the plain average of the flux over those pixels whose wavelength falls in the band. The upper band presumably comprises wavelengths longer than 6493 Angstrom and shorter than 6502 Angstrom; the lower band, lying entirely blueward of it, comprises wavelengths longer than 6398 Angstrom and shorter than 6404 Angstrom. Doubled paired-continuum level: 51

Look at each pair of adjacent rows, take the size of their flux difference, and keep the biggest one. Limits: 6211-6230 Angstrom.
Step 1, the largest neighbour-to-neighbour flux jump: 1.3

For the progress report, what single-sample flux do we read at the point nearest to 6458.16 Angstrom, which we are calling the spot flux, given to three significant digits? 13.7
